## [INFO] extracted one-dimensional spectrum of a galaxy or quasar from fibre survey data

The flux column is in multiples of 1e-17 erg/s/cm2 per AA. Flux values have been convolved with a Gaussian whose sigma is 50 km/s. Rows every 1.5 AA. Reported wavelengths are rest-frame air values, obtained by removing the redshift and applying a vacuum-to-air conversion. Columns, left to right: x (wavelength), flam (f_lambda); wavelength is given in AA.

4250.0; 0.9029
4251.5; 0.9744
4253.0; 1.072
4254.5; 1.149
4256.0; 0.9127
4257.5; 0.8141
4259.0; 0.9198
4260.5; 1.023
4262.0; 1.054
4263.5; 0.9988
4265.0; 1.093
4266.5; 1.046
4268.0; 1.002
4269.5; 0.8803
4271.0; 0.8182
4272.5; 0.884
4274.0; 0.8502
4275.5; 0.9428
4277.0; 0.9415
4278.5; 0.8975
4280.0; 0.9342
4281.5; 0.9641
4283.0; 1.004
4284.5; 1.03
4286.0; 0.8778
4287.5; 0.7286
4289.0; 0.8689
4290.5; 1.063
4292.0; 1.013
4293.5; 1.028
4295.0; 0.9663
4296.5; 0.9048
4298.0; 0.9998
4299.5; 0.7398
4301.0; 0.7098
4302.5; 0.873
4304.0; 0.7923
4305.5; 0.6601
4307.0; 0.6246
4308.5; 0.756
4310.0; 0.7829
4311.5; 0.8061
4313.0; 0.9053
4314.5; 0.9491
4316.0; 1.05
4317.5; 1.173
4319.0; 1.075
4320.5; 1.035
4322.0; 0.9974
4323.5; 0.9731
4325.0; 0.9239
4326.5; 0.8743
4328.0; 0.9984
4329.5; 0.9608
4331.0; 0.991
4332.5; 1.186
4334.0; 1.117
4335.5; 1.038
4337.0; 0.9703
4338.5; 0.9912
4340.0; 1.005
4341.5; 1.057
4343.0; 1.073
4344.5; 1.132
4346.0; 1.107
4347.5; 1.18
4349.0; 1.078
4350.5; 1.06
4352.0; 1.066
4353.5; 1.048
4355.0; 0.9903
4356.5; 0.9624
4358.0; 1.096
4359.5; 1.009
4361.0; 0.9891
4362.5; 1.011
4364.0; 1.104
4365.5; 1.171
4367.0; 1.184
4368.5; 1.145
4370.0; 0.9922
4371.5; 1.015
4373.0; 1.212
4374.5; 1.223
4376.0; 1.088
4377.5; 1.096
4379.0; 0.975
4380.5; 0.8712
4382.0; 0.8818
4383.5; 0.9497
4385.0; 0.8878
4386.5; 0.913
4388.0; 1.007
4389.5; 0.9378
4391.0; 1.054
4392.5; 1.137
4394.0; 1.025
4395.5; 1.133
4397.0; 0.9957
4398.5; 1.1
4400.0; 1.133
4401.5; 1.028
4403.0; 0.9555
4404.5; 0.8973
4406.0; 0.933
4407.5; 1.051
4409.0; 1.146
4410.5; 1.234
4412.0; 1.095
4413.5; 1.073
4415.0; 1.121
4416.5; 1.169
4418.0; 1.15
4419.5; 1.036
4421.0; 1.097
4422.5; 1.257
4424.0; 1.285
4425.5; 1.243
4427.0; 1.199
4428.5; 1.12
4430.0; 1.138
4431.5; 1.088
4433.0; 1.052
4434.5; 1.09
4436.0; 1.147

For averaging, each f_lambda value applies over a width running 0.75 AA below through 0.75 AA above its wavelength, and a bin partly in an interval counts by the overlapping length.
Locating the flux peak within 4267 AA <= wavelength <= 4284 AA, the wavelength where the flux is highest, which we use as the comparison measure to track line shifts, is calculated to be 4283.0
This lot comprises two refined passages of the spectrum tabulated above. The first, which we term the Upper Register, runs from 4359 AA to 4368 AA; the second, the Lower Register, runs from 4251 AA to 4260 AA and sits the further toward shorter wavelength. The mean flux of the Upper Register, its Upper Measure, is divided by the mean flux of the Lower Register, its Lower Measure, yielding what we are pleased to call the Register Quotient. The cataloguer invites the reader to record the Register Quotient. 1.11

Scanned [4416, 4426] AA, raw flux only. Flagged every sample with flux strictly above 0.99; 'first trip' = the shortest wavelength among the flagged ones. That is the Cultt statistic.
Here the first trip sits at 4416.5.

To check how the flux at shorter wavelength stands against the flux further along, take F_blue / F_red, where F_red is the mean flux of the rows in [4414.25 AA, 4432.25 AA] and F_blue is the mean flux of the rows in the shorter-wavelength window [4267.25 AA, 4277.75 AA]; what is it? 0.78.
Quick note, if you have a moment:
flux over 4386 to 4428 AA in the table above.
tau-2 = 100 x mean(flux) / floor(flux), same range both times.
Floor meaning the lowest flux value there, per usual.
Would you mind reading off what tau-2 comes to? 121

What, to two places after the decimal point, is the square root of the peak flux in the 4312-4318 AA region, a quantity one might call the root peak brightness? 1.08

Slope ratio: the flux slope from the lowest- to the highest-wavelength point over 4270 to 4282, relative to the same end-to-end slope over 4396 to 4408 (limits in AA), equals 2.6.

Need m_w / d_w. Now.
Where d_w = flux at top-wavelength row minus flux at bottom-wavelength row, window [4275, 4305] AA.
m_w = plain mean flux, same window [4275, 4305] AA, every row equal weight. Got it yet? -6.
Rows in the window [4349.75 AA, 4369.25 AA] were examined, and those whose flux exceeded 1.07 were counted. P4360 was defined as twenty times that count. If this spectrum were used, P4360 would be 100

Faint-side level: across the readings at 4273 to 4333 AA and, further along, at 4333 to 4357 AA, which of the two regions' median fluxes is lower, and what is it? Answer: 0.94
